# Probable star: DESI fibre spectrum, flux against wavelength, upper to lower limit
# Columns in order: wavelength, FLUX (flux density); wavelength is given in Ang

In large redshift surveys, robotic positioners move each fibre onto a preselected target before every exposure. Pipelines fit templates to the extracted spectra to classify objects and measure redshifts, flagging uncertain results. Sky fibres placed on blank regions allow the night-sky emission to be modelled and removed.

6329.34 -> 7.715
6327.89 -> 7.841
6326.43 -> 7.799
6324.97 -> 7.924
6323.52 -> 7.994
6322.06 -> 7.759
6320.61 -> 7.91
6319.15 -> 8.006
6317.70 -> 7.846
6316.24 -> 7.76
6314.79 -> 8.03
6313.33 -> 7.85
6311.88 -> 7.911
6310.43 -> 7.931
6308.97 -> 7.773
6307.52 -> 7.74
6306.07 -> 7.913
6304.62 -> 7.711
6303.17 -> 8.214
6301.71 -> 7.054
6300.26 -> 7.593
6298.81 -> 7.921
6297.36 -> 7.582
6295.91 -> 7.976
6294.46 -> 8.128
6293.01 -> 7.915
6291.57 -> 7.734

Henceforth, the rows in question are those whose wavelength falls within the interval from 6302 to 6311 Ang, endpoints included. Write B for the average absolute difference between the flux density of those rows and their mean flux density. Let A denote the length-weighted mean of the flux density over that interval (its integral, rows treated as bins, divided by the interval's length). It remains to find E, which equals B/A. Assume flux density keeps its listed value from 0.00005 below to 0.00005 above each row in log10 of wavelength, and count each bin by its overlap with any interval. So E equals 0.018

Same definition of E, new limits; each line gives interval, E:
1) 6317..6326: 0.009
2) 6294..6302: 0.039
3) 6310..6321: 0.008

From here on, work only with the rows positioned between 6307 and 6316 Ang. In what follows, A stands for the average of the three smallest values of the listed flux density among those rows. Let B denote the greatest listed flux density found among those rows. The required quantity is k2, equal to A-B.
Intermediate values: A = 7.79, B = 8.03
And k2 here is -0.24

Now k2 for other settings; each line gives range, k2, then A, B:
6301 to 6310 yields -0.71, 7.50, 8.214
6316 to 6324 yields -0.22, 7.79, 8.006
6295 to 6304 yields -0.80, 7.41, 8.214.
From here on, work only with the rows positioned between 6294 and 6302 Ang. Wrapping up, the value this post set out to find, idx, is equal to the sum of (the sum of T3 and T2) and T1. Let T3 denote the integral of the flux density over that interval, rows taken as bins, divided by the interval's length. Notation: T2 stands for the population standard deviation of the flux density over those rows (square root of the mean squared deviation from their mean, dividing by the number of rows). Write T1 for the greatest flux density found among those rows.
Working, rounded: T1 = 8.128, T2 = 0.354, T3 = 7.73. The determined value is 16.2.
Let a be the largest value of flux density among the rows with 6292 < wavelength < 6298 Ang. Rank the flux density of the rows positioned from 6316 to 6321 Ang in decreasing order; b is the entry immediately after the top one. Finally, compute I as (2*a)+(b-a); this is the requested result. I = 16.04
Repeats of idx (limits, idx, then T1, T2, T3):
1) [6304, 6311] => 15.8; 7.931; 0.091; 7.81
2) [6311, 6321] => 16.0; 8.03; 0.087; 7.90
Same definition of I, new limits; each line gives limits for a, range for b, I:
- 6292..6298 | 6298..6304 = 16.05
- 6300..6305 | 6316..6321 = 16.12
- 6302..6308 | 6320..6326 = 16.14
